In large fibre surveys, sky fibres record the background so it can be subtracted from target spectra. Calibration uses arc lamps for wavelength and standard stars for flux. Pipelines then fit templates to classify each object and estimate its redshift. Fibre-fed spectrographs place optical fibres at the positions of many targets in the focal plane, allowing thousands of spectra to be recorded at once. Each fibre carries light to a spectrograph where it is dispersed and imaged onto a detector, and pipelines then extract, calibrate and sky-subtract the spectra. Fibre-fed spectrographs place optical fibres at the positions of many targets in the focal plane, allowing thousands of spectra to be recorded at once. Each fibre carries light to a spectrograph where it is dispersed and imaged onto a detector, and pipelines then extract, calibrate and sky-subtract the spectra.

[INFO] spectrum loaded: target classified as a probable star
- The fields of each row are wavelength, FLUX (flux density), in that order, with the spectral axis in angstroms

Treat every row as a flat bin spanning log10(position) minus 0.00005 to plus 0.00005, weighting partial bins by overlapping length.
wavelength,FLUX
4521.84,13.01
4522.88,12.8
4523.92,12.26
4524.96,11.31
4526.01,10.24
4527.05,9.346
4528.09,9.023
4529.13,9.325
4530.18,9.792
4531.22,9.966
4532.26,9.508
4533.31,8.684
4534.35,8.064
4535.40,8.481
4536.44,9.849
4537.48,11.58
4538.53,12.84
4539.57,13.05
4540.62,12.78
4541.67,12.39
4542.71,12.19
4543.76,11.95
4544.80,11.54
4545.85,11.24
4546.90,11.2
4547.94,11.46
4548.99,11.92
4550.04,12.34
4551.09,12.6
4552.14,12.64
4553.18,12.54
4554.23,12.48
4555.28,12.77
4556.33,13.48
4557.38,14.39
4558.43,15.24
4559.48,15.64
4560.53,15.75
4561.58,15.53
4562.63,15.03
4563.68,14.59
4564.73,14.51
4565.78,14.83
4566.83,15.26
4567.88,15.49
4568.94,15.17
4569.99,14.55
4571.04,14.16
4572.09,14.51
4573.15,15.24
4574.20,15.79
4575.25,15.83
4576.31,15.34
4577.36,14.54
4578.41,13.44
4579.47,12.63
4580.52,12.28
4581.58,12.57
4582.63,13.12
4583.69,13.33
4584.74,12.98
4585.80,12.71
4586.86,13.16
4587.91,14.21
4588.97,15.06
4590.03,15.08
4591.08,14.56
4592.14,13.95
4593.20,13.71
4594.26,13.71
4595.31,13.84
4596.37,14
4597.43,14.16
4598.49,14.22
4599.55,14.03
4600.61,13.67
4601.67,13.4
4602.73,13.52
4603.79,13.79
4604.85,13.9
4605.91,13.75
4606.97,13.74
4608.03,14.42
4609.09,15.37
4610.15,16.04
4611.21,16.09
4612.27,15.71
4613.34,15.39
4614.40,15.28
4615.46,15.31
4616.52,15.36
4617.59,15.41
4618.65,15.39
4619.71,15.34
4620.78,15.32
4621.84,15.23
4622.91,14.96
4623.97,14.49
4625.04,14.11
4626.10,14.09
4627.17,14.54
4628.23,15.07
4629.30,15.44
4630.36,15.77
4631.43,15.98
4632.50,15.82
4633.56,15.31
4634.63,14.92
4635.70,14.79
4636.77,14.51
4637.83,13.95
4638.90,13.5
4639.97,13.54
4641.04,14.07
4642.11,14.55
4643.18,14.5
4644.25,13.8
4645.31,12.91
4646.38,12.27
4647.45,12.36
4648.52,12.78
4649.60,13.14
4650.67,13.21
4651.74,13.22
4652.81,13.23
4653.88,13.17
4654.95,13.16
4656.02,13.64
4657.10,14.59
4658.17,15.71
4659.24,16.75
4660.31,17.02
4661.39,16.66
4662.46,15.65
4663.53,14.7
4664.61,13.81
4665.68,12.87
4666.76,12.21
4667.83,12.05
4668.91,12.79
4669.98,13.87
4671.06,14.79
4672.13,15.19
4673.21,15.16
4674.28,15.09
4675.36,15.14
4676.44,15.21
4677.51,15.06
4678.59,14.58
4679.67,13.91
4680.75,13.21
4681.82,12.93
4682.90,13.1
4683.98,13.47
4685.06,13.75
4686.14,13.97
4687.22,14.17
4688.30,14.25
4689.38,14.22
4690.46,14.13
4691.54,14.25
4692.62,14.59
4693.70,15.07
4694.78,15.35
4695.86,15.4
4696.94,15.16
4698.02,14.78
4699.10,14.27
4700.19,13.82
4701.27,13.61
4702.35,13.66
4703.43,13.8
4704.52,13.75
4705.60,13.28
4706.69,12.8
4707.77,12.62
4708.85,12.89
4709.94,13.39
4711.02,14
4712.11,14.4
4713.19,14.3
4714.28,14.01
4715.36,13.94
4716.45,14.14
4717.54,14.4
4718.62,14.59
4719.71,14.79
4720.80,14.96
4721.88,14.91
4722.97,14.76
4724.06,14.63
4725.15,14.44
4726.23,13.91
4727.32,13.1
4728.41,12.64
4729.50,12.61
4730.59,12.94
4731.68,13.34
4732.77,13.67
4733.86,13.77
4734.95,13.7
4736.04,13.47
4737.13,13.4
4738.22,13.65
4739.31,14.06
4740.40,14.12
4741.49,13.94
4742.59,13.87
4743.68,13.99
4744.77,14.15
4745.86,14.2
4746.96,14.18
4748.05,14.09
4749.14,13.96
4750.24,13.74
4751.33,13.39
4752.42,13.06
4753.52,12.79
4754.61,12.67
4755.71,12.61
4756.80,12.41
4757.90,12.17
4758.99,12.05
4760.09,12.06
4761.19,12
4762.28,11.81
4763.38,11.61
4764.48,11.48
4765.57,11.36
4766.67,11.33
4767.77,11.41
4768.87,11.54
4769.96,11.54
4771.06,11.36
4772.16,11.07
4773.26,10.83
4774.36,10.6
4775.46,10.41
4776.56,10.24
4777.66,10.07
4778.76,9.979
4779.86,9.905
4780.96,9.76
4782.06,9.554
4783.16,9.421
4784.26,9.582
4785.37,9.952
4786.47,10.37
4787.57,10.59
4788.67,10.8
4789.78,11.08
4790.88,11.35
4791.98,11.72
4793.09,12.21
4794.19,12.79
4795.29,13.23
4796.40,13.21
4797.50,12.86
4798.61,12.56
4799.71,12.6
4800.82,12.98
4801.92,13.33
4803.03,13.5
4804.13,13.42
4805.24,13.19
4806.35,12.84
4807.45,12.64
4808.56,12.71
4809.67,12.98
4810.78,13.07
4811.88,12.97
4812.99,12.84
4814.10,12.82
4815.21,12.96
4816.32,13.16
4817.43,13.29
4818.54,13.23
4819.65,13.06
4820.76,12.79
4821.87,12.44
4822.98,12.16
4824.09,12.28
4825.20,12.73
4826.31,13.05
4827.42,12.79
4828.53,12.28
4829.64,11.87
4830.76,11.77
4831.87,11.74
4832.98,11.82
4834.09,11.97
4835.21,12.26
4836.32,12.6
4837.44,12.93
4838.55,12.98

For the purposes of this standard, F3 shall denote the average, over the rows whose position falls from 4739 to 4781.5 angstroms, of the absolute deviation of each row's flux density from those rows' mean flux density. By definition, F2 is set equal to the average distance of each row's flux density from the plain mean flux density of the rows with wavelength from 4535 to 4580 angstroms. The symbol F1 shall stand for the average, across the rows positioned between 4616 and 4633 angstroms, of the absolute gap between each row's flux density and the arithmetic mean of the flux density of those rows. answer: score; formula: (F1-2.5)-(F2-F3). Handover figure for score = -2.3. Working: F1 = 0.5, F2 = 1.5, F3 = 1.22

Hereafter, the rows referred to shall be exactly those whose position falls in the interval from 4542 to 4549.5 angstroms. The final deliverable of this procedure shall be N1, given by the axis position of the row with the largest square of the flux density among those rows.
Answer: 4542.71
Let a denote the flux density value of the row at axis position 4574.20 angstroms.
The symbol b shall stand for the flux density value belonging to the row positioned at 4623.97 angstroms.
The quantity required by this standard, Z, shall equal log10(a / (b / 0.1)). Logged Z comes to -0.963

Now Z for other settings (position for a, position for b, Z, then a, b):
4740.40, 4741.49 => -0.994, 14.12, 13.94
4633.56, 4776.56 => -0.825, 15.31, 10.24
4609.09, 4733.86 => -0.952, 15.37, 13.77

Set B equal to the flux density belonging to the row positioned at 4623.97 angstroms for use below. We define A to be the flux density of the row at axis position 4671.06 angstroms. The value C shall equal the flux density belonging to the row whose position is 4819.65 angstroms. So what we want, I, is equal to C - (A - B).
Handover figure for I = 12.8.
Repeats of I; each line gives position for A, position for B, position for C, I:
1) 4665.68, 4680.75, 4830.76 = 12.1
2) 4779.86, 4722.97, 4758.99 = 16.9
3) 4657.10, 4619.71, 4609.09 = 16.1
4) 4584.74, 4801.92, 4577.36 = 14.9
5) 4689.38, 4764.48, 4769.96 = 8.8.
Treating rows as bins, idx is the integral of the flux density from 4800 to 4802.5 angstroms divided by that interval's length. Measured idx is 13.1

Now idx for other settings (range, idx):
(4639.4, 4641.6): 13.8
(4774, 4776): 10.5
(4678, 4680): 14.3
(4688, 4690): 14.2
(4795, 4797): 13.2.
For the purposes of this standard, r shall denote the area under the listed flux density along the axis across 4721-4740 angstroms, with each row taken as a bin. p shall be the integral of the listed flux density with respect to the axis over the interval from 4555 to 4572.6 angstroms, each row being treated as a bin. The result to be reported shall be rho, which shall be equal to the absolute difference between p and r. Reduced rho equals 1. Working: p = 260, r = 261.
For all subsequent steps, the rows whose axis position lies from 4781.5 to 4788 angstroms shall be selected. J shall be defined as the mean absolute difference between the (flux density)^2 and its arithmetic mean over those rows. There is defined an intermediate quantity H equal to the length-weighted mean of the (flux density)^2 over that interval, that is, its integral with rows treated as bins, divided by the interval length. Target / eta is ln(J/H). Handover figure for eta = -2.53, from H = 98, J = 8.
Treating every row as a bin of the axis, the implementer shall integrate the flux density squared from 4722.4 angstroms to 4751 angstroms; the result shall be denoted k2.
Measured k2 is 5438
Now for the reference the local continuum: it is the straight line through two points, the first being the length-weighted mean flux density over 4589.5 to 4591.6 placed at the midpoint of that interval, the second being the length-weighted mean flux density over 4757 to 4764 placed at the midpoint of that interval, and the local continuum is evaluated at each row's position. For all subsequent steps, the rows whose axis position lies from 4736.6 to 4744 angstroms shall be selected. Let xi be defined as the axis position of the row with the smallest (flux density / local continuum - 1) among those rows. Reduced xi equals 4737.13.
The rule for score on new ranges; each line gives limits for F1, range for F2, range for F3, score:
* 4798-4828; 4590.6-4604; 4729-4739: -2.2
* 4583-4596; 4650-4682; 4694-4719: -2.5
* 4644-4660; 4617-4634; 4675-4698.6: -1.5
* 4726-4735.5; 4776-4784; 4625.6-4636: -1.8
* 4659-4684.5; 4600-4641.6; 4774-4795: -1.3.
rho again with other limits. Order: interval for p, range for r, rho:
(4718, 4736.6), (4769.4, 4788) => 67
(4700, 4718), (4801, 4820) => 2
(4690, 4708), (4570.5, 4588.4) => 7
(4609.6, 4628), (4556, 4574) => 10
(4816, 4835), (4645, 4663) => 17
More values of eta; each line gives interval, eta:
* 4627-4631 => -2.96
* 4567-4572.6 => -2.81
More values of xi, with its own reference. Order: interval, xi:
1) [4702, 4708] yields 4707.77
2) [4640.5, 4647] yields 4646.38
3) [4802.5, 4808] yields 4807.45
